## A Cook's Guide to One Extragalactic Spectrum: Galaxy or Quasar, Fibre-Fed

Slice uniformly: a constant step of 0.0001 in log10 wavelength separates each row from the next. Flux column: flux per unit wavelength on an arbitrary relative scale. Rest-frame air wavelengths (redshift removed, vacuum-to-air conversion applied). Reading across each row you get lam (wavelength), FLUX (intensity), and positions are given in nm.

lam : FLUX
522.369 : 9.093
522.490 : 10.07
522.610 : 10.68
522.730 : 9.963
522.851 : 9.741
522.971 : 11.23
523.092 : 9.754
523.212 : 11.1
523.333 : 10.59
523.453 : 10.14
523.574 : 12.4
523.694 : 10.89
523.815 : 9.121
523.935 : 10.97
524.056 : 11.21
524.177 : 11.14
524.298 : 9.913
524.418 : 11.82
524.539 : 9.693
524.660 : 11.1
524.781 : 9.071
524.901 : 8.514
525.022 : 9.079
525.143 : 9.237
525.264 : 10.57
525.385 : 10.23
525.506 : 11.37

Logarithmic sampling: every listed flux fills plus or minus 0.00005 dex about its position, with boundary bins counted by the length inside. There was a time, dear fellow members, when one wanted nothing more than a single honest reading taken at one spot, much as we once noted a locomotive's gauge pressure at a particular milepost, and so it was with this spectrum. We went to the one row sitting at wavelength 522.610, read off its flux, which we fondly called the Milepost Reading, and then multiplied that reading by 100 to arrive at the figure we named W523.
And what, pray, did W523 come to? 1068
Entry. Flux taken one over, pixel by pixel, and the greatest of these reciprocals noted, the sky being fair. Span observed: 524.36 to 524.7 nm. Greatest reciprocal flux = 0.103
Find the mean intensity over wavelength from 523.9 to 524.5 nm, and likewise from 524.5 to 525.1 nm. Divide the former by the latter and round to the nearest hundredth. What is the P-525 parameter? 1.16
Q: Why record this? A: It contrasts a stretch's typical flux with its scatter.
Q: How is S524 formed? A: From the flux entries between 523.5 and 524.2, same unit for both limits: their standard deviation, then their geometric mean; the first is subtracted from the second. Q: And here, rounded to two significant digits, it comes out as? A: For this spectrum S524 9.9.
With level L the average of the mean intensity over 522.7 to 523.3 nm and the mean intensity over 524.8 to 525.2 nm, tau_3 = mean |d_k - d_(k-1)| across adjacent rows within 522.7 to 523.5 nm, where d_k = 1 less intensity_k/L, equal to 0.095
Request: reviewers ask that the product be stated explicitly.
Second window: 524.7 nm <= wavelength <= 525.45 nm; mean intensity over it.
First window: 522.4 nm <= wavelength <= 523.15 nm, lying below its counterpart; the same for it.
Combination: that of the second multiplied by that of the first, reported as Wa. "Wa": 97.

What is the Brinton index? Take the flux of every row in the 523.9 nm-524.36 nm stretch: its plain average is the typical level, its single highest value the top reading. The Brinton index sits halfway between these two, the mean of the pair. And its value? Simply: 11.0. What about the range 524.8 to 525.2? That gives 9.1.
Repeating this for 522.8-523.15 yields 10.7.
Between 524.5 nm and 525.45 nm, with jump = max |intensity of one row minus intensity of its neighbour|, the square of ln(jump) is 0.50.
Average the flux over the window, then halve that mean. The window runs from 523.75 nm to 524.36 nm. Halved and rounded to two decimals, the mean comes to 5.24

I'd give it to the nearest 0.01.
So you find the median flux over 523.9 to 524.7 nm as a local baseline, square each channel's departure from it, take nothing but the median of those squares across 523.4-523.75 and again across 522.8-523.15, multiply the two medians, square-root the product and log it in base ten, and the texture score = 0.11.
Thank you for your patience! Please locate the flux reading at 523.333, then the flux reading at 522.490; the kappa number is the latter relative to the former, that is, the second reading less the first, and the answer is -0.5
